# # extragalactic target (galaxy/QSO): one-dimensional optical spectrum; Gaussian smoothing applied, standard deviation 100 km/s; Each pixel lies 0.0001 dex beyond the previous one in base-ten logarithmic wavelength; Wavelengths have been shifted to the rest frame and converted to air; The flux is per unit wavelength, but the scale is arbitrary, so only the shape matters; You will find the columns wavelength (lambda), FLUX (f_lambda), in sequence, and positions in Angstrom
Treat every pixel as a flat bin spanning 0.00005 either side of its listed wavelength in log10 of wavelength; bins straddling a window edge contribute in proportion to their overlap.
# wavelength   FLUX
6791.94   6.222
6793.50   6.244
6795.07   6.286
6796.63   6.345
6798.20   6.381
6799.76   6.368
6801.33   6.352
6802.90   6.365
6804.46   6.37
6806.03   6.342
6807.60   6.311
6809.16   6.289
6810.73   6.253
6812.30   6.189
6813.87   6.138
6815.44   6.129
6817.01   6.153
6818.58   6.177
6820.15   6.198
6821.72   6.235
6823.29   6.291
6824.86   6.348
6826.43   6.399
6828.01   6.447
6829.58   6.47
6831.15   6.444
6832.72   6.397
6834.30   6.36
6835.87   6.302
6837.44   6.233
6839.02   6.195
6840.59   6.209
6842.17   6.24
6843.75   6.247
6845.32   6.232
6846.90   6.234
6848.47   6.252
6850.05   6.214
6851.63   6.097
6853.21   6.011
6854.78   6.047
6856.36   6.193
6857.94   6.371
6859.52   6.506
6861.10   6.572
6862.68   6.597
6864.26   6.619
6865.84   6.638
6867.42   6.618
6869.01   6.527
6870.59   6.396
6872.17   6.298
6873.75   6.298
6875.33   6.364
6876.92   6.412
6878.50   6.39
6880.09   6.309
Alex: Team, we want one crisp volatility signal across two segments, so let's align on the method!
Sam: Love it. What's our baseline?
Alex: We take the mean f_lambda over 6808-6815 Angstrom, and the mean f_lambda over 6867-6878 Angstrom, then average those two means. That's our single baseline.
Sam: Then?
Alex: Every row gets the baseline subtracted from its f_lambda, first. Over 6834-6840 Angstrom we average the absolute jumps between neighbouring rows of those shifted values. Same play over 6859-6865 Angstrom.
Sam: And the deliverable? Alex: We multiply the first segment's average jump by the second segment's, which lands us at 0.0021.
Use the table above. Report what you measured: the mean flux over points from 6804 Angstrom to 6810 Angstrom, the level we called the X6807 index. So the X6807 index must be 6.33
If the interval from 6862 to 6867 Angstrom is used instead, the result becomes 6.62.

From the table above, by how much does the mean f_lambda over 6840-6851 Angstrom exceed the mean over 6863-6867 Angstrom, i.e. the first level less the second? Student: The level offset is -0.40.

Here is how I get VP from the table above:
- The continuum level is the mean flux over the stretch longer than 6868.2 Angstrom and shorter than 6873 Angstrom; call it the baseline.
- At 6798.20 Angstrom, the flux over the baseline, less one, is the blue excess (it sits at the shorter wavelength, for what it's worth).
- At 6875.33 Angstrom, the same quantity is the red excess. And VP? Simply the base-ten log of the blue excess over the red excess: -0.2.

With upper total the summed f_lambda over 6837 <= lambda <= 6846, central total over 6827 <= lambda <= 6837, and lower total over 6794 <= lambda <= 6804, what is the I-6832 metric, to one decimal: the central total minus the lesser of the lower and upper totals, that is 1.1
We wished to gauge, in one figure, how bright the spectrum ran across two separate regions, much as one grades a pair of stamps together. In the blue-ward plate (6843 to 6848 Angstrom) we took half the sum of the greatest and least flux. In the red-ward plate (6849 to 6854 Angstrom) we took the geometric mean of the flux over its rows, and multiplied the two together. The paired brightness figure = 38.1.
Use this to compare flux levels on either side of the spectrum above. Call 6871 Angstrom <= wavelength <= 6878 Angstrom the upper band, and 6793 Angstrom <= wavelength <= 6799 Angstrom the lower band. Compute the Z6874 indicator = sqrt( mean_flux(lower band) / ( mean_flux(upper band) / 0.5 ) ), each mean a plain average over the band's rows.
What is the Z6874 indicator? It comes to 0.705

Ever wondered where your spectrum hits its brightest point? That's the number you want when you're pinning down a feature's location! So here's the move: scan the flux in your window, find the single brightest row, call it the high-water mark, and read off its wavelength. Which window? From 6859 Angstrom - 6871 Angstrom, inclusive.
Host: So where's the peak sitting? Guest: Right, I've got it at 6865.84 Angstrom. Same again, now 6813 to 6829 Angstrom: 6828.01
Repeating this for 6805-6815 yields 6806.03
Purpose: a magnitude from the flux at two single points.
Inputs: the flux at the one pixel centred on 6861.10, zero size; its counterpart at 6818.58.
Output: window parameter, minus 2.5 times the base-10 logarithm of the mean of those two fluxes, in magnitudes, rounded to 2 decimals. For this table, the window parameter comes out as -2.01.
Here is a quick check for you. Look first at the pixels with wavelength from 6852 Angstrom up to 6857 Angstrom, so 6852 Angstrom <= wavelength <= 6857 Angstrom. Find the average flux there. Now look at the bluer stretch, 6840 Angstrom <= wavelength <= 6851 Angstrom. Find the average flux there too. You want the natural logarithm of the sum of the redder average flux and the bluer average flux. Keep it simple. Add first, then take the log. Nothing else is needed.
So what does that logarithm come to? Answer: 2.511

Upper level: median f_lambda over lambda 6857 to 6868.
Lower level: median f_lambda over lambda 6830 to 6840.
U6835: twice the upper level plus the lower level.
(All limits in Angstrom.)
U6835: 19.5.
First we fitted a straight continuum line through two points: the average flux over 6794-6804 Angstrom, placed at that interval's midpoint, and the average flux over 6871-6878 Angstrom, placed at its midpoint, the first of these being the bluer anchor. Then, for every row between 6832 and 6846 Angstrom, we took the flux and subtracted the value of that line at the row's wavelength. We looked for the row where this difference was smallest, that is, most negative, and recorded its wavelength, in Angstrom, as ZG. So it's 6839.02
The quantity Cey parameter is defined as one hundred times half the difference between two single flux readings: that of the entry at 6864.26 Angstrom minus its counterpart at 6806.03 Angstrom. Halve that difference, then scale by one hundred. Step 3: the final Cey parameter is 14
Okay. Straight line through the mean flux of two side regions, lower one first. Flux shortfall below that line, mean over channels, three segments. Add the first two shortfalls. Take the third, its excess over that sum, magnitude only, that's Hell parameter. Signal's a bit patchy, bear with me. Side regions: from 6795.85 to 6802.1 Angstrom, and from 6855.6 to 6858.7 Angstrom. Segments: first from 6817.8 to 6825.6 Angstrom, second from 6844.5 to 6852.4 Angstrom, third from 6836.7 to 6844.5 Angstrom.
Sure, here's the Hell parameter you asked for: 0.09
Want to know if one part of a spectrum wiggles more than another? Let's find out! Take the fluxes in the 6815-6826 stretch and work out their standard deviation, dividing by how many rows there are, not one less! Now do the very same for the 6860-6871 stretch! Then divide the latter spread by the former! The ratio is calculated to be 1.1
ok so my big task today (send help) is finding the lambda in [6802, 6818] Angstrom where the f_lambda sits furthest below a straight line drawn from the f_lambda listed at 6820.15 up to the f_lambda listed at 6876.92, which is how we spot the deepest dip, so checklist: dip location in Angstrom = 6815.44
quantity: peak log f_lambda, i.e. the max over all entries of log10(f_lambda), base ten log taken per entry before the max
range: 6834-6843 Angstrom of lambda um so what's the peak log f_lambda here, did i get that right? 0.803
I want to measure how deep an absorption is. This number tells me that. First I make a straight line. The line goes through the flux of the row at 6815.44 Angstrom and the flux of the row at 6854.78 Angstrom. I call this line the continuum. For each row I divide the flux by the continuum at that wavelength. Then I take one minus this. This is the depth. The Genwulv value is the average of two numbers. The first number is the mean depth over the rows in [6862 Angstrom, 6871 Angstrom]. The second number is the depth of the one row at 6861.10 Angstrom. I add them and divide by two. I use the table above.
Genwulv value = -0.090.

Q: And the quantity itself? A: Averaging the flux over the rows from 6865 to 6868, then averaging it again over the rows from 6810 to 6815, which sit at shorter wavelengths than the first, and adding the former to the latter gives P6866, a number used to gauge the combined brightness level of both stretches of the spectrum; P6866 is 12.8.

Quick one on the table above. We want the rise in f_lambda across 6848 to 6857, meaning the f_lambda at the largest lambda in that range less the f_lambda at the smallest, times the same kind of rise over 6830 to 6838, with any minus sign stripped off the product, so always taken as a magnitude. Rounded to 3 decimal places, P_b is 0.012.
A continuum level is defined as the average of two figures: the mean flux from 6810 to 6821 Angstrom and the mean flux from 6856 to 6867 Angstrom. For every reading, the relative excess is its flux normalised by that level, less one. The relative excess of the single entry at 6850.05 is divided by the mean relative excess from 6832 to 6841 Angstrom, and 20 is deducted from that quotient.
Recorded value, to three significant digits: -17.8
